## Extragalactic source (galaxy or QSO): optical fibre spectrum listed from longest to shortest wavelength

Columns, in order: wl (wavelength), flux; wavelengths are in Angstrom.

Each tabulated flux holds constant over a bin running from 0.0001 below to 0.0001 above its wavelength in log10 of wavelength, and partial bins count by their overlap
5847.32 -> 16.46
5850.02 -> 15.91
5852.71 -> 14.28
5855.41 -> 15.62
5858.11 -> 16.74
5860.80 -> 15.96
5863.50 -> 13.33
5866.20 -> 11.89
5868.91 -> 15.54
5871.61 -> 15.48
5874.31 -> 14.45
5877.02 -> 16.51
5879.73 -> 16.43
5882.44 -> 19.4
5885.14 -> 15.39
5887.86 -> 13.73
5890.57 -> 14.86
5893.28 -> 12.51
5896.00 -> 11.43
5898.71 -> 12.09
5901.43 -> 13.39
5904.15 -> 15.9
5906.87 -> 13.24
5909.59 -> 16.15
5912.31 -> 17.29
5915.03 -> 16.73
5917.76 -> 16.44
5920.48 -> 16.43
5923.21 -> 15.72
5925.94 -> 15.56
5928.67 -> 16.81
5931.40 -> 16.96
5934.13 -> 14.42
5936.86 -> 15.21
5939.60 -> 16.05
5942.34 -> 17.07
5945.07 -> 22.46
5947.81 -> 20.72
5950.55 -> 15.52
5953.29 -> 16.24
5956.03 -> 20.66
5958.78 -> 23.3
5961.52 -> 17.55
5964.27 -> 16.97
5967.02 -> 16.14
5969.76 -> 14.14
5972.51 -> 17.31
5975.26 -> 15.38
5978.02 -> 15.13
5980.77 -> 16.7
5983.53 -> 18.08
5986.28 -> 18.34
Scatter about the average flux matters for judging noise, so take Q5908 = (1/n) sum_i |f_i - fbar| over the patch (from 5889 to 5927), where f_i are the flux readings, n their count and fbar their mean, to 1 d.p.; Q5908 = 1.6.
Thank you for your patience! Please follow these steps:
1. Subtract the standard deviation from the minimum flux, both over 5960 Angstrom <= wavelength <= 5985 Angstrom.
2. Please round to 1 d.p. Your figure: 12.9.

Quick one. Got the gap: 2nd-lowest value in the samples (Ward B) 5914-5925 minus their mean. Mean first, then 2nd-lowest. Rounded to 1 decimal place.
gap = 0.1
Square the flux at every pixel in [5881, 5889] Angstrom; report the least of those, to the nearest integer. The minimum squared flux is 189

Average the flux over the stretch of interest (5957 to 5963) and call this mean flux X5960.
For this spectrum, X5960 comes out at 20.4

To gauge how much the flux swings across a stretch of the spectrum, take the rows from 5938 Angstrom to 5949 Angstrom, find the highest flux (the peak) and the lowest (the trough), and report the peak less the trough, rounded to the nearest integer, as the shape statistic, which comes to 6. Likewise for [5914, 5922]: 0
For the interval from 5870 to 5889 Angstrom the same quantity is 6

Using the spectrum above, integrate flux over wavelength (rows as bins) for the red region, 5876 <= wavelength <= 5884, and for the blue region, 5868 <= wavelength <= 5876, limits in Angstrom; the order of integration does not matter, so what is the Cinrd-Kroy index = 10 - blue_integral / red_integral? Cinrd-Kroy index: 9.1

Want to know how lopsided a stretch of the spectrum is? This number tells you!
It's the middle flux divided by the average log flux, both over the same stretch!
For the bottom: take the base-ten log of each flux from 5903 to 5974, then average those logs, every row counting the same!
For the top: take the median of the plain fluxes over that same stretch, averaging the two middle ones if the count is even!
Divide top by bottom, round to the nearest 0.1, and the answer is 13.4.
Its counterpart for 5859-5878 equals 13.3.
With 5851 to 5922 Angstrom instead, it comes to 13.2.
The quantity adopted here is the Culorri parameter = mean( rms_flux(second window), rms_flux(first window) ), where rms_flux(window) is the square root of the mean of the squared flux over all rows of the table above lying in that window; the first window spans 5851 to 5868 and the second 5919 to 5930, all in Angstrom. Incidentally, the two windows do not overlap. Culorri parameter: 15.43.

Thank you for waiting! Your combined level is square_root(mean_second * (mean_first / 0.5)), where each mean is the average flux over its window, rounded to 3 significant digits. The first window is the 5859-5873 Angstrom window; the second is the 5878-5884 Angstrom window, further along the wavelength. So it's 22.7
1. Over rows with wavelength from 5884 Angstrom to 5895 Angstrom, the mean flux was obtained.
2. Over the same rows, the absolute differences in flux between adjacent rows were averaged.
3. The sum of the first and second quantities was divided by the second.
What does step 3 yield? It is 9.2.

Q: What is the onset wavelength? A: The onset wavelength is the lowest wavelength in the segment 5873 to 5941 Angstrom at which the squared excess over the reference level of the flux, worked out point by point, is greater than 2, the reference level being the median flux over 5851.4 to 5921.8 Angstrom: 5882.44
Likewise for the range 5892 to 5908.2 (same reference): 5893.28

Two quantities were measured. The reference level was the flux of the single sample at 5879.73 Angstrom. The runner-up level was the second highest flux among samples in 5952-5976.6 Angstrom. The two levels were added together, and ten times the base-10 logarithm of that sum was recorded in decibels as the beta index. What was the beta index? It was 15.7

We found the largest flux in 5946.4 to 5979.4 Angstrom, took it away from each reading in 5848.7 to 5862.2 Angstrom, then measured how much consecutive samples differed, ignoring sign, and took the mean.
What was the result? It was 1.22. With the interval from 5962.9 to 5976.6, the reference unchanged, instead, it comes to 1.98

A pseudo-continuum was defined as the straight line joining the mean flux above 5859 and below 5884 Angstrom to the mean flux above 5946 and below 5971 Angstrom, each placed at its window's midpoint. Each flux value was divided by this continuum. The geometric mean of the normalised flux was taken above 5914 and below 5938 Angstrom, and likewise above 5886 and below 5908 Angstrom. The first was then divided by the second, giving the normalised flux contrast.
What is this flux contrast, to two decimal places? 1.14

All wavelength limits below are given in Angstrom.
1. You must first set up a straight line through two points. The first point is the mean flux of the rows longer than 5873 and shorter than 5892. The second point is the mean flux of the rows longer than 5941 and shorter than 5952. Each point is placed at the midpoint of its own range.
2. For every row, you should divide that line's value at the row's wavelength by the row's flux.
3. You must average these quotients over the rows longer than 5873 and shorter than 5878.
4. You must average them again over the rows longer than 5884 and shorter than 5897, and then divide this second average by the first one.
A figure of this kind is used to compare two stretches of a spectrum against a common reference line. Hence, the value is 1.20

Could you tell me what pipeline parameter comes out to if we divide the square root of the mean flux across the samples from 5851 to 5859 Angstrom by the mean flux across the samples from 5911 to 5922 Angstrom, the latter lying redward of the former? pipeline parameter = 0.236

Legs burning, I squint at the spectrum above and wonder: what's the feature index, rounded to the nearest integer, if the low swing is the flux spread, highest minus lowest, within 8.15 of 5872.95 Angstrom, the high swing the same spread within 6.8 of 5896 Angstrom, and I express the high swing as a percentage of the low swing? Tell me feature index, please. 74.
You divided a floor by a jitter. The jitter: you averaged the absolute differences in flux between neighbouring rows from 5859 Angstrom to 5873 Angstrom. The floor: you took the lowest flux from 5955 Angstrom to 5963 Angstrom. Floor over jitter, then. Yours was 9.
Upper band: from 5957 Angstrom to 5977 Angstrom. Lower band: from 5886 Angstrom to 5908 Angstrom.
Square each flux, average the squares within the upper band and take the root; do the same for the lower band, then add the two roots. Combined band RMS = 30.9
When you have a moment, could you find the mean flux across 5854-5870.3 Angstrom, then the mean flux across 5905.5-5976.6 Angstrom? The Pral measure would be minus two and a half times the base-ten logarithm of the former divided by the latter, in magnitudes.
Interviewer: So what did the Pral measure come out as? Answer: 0.14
